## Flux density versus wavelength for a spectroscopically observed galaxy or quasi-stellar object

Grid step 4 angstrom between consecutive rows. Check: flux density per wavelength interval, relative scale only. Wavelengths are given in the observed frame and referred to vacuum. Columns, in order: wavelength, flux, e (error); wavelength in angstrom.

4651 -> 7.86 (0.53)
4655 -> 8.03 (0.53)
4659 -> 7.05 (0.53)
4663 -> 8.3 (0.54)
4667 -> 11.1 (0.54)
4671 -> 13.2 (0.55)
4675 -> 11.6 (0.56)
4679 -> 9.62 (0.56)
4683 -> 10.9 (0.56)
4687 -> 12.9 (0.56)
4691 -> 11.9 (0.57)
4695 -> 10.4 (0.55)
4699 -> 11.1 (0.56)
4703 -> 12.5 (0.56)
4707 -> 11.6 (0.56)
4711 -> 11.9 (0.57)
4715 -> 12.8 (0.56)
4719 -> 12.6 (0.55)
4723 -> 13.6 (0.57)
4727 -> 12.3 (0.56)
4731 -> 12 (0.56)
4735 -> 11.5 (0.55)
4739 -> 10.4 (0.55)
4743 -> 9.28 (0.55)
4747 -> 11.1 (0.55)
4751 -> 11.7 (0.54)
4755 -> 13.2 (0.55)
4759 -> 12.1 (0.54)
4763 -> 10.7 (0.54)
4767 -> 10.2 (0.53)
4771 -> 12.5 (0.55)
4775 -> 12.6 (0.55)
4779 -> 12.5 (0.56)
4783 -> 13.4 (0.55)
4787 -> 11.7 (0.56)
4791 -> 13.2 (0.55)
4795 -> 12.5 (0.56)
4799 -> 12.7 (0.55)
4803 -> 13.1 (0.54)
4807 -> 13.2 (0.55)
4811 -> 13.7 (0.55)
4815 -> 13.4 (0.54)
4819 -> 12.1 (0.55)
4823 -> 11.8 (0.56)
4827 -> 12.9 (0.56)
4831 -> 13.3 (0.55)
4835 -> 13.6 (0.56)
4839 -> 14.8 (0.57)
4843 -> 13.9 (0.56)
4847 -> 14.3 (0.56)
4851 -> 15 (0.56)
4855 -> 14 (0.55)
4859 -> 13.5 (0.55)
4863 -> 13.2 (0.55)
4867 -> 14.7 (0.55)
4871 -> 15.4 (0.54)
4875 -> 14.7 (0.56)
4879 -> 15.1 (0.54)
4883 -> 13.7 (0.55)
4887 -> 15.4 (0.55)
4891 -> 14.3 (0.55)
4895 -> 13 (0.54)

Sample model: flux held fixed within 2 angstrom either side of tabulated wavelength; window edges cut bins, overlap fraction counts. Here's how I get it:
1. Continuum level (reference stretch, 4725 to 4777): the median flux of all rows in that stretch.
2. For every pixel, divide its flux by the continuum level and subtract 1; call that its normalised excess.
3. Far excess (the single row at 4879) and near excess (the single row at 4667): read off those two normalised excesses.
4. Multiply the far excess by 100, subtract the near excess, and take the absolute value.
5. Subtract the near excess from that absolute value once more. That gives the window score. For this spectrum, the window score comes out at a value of 29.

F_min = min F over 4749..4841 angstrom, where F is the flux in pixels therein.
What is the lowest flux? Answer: 10.2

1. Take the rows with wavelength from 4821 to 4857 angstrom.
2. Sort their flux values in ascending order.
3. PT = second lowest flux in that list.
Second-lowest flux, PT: 12.9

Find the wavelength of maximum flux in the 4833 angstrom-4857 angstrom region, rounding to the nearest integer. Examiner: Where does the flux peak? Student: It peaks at 4851 angstrom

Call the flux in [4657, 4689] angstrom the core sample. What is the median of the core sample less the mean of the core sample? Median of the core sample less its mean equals 0.42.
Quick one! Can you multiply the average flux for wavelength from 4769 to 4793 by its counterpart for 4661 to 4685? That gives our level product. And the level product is 136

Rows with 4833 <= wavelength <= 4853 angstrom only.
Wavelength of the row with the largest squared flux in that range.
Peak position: 4851 angstrom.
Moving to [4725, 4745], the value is 4727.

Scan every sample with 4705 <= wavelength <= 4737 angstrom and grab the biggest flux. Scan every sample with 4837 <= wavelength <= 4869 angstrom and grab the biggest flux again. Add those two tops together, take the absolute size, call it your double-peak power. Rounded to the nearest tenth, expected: 28.6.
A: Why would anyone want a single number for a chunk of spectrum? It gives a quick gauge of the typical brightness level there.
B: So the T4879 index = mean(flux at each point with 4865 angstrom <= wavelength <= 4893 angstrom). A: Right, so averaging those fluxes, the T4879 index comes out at 14.8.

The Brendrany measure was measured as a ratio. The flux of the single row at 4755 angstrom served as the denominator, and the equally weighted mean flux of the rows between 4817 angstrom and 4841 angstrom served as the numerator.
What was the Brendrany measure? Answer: 0.99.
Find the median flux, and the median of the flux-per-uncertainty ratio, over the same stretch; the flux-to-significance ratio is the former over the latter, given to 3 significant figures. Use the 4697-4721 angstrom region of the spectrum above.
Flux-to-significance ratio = 0.565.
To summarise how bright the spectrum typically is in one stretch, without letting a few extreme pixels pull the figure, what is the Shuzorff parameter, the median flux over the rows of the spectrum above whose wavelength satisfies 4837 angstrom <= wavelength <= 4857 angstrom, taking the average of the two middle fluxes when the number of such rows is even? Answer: 14.3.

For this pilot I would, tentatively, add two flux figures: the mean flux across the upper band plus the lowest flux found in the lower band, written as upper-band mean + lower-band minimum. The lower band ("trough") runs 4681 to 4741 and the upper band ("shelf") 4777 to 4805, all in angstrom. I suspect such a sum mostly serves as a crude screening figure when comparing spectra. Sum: 23.1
